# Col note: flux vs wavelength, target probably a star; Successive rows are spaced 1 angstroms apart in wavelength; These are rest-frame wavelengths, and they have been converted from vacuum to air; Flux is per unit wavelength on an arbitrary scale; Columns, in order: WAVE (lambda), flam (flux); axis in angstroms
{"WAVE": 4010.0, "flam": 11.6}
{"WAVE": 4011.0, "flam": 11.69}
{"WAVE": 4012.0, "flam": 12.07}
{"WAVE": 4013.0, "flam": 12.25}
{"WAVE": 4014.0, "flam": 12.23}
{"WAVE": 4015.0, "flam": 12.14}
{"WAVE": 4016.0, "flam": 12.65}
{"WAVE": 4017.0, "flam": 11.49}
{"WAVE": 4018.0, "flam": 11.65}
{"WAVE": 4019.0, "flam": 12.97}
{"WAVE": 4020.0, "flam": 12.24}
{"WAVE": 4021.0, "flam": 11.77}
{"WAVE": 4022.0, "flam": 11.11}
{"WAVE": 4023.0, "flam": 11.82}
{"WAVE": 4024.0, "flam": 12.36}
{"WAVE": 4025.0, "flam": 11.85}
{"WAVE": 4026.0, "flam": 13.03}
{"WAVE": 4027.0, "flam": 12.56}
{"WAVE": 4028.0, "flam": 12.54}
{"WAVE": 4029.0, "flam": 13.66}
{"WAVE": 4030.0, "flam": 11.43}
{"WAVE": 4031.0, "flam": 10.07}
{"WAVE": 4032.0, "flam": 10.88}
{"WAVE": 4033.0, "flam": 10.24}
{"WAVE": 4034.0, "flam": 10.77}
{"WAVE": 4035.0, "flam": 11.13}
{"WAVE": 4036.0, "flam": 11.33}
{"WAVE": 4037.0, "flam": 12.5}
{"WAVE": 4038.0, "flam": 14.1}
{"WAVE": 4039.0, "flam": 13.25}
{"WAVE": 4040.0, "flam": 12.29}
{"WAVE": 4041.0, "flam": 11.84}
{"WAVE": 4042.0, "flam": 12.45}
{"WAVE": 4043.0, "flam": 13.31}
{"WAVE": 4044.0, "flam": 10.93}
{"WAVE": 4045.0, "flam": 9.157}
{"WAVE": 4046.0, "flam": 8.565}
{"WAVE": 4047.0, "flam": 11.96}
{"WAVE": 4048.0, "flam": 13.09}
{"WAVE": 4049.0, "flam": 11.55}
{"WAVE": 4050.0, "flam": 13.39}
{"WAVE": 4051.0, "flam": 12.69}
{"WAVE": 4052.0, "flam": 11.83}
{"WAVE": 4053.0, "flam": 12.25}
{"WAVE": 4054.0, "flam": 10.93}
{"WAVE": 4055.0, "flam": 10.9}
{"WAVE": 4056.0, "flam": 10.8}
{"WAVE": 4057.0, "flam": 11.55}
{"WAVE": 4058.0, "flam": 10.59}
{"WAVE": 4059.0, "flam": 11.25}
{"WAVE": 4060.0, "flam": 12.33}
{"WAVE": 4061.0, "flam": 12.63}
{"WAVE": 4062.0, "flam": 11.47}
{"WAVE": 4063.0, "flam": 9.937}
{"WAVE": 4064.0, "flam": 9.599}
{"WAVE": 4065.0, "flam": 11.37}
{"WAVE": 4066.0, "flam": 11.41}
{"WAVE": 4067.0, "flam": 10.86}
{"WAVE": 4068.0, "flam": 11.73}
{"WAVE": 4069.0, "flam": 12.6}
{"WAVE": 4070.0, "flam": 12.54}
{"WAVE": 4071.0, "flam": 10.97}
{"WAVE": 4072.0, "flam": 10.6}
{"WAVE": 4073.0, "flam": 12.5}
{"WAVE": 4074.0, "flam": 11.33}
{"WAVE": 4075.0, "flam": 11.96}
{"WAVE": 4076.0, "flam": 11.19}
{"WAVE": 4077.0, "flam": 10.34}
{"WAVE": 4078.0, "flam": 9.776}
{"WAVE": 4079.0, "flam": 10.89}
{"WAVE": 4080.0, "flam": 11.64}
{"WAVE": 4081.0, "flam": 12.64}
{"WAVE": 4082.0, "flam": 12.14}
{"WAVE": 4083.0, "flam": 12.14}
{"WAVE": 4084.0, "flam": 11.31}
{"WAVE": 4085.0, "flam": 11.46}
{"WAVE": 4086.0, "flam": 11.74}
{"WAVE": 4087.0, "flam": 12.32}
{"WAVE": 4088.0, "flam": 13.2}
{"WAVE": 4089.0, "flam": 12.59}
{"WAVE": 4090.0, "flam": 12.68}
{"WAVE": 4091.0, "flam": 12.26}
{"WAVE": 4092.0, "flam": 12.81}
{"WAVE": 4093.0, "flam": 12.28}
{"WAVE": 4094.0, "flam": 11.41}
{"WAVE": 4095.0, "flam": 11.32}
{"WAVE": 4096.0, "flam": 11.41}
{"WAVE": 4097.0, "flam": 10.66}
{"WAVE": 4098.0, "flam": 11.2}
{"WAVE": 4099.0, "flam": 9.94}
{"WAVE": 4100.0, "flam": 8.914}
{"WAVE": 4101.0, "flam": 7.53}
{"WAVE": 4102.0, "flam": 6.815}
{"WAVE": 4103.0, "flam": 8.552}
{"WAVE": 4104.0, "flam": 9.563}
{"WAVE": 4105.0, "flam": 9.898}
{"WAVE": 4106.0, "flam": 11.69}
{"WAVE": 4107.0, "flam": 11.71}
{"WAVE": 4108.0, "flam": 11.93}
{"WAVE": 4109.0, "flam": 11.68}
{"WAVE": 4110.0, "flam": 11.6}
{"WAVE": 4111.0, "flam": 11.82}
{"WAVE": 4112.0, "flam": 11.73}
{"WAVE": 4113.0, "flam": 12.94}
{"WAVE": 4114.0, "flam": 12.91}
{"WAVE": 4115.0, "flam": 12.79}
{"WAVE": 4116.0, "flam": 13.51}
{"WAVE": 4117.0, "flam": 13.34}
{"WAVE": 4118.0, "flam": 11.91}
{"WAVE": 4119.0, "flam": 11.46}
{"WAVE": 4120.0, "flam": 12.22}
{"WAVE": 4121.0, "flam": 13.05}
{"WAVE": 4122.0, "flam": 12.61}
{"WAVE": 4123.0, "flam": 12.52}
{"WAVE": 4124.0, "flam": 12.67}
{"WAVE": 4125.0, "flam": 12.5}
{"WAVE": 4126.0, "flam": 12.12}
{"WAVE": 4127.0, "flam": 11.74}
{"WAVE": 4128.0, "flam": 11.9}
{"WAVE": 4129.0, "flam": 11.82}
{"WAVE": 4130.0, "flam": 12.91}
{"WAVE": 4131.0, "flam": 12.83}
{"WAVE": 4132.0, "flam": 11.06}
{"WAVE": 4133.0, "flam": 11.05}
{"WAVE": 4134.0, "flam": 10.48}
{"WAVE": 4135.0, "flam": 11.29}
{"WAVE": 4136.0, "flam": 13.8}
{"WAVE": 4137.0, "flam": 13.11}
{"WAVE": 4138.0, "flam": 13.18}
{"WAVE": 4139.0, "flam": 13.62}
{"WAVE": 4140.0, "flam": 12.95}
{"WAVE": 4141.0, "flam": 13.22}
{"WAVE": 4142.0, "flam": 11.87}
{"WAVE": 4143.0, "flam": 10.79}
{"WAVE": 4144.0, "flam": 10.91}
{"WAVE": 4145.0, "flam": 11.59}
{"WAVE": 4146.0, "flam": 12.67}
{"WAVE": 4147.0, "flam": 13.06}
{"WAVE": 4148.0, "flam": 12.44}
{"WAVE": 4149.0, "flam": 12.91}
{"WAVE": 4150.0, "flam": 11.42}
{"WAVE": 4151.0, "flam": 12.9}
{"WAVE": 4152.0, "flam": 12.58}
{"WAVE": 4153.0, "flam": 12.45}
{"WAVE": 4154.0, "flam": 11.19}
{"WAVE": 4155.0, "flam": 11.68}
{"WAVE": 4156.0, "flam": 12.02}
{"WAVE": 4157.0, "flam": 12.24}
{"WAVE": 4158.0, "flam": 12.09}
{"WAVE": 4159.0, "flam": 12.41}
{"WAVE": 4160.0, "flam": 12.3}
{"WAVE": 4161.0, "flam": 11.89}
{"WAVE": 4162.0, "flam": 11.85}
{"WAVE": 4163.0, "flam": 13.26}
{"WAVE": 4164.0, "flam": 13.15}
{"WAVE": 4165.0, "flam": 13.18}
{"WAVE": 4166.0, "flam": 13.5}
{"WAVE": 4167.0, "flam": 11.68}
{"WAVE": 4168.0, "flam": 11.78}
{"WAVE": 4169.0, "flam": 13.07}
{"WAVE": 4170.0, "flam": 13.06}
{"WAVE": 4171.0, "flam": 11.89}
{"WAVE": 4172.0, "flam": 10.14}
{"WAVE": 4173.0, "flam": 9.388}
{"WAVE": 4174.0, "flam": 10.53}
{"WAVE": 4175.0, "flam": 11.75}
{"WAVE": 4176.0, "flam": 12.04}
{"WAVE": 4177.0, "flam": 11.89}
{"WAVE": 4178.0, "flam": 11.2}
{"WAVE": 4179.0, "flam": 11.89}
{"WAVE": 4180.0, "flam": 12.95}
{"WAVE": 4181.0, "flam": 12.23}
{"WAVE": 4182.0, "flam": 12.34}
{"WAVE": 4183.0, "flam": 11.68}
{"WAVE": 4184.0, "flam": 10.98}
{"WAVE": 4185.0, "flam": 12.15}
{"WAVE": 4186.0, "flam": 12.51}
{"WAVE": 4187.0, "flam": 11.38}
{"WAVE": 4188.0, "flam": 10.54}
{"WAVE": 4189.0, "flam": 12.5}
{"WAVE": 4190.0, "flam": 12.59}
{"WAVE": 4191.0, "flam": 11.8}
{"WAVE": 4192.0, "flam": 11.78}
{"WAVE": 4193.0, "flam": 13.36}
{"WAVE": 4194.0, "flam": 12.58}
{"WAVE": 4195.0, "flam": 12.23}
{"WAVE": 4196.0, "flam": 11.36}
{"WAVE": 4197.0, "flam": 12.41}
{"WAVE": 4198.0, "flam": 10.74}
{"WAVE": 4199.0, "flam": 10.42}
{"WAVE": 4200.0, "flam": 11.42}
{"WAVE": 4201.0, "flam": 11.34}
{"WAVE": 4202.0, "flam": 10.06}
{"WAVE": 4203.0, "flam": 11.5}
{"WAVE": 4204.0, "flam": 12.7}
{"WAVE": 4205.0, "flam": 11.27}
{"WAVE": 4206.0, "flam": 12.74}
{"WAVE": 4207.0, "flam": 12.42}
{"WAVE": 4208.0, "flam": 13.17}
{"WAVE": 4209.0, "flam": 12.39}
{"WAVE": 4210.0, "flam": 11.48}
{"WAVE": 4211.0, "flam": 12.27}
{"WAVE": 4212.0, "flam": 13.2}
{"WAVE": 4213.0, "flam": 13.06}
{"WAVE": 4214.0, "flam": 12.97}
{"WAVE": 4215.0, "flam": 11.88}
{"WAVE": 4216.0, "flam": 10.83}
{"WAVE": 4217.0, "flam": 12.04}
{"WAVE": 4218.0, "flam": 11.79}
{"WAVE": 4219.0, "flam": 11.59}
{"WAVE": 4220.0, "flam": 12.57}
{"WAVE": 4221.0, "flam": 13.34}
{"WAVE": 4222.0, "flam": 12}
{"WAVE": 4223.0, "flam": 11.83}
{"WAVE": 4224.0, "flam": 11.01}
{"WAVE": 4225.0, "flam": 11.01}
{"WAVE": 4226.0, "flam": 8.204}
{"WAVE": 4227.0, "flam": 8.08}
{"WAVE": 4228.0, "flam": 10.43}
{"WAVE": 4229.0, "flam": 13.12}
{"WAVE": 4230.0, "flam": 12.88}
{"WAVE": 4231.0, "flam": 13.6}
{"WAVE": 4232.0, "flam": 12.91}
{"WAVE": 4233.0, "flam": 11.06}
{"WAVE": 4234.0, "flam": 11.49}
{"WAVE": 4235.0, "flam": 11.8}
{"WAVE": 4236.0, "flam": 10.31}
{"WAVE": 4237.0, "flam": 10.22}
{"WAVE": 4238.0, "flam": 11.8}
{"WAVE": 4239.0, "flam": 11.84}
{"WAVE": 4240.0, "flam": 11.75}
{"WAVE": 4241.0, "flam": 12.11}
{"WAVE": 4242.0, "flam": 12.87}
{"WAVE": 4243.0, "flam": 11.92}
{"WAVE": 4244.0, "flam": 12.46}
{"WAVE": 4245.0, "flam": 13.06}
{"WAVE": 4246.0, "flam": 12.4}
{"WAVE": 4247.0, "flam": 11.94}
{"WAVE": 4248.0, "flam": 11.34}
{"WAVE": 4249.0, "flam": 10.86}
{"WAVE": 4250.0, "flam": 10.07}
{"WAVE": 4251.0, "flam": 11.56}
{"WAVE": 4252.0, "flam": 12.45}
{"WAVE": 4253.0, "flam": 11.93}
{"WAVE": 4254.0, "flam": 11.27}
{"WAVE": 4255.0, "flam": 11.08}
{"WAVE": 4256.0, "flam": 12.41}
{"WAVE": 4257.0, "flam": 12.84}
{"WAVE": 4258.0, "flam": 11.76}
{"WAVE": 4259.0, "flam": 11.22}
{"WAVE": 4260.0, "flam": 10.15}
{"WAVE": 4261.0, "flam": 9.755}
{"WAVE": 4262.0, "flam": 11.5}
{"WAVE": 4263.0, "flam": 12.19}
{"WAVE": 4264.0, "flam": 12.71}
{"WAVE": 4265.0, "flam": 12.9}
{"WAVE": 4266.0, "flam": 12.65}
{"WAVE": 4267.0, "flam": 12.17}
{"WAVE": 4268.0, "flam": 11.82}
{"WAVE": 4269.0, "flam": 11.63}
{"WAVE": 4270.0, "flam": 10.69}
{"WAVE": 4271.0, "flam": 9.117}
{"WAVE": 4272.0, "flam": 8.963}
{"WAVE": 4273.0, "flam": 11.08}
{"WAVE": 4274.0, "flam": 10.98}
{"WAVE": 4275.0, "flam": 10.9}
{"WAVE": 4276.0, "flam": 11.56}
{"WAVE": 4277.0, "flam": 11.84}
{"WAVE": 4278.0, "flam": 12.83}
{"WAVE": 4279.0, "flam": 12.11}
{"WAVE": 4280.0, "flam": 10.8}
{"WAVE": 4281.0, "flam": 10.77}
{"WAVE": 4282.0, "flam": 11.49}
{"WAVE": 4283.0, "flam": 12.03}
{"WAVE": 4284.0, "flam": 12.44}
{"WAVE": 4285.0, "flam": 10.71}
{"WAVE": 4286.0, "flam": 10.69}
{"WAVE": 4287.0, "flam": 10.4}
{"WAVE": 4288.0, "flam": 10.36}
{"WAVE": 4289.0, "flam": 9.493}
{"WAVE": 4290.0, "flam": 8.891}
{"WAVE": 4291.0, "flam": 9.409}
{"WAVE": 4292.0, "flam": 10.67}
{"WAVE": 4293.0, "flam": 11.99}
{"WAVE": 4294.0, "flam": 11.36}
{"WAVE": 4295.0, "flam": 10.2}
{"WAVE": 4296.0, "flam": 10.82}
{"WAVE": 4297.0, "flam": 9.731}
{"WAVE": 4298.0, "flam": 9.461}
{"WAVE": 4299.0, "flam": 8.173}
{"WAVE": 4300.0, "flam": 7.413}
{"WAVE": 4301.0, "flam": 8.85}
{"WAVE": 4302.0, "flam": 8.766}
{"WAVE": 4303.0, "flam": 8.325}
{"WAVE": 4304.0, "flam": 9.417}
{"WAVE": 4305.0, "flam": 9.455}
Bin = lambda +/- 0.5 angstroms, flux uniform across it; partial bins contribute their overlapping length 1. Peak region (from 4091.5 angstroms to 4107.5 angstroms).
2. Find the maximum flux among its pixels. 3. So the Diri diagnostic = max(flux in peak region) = 12.81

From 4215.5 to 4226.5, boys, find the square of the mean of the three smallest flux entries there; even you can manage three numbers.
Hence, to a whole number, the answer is 100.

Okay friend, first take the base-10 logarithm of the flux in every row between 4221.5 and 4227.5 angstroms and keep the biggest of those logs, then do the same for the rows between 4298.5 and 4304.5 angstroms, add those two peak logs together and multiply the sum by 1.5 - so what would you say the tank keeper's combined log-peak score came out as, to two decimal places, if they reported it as 3.08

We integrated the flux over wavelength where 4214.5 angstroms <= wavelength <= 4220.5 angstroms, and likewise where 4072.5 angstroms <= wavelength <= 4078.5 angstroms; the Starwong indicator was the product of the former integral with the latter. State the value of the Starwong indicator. 4744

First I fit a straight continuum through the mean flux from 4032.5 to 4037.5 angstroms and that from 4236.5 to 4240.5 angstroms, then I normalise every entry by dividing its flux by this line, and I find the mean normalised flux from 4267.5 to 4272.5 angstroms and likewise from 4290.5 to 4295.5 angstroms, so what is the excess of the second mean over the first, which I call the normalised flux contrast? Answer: 0.023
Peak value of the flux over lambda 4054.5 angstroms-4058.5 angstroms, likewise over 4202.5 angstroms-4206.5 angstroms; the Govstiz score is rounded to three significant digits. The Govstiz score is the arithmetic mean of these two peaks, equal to 12.1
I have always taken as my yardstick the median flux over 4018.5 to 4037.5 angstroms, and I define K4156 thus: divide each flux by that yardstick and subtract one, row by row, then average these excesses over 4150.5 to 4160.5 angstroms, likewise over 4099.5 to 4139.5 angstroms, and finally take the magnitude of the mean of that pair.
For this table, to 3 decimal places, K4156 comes 0.011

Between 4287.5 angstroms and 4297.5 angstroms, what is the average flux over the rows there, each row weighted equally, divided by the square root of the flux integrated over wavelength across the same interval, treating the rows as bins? 1.01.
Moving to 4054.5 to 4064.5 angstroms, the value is 1.05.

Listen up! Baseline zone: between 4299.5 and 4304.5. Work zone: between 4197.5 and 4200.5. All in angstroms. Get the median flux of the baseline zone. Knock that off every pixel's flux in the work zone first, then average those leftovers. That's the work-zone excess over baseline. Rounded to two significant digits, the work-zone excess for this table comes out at 2.1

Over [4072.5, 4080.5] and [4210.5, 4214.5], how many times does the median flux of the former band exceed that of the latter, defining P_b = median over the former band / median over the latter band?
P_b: 0.87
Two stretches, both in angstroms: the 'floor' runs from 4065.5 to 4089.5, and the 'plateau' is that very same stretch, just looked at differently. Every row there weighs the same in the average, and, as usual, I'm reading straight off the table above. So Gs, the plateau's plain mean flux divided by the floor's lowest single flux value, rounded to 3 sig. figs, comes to 1.19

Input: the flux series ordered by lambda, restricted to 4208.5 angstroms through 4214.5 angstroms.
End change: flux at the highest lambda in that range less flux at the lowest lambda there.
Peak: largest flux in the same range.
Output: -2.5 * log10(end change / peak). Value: 3.4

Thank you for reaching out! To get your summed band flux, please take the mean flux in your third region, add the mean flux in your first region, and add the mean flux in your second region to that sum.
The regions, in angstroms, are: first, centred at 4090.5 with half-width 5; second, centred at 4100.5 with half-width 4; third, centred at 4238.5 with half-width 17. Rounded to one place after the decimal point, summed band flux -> 33.0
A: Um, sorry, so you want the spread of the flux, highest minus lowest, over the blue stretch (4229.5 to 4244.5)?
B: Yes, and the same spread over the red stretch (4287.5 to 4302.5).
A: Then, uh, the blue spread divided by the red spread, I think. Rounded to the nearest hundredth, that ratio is 0.74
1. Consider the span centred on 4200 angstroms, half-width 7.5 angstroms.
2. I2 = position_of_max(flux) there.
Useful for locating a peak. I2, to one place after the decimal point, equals 4193.0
